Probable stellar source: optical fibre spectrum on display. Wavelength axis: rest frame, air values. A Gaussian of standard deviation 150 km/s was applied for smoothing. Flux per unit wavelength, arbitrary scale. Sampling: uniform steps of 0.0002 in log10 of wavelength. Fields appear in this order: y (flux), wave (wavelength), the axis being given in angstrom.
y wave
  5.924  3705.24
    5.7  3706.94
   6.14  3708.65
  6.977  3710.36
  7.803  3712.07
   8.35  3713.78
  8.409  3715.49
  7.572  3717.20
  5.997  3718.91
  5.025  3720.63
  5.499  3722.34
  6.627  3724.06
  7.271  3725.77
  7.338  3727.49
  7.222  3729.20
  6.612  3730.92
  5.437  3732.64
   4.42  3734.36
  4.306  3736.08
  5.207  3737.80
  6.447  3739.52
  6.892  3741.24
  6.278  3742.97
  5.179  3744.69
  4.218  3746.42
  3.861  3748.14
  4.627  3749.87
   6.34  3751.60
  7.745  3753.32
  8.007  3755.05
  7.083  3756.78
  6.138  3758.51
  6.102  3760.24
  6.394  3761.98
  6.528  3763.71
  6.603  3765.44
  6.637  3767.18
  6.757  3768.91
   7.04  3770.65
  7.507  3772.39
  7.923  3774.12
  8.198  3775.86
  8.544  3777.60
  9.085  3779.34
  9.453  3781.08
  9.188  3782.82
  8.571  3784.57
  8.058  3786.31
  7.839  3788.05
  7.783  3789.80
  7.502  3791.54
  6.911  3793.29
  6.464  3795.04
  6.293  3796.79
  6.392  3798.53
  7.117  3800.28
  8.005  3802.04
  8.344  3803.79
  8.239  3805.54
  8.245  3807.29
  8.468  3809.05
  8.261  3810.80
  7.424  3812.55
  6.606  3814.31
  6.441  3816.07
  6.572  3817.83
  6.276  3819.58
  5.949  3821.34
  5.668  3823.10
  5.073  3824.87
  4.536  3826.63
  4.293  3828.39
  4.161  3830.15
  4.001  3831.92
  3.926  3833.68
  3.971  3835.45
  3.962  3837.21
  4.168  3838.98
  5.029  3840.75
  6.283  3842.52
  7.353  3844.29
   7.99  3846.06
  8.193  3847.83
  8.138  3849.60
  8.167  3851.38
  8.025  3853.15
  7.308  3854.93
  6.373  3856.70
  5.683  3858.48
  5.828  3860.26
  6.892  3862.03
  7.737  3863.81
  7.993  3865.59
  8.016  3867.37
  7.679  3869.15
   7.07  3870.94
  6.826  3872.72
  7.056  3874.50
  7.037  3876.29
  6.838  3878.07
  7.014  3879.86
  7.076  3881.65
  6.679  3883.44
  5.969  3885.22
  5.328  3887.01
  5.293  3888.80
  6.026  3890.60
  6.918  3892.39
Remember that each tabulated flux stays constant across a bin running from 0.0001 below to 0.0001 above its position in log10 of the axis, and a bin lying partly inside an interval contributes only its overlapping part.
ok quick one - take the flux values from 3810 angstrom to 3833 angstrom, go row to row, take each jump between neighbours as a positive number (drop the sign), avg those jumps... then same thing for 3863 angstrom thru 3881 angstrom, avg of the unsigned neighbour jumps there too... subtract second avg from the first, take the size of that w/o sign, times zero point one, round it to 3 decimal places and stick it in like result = 0.014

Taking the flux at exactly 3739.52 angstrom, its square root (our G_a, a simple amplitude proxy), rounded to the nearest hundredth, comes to 2.54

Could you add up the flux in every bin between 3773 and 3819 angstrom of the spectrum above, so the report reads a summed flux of 202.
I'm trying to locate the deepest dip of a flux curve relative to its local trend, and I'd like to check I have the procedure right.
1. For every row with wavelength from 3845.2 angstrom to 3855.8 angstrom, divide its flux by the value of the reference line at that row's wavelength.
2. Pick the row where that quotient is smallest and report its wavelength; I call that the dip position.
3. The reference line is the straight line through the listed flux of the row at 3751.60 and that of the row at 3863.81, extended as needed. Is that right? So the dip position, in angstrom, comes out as 3854.93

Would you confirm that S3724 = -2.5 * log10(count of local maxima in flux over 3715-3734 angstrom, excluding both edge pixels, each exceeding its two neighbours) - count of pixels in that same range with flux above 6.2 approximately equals -7.0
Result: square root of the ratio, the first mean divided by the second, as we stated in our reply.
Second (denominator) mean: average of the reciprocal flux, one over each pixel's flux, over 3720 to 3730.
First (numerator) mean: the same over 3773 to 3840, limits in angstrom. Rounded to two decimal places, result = 1.01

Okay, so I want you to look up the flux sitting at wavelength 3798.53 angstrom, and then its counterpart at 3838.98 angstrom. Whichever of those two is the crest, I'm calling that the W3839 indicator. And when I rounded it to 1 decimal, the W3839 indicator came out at 6.4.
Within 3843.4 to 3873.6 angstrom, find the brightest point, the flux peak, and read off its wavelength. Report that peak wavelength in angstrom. 3847.83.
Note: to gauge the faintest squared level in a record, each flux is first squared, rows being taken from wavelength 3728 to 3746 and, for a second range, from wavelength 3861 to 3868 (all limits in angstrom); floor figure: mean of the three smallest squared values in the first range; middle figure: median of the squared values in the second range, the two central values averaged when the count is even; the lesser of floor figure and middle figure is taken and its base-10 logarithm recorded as 1.34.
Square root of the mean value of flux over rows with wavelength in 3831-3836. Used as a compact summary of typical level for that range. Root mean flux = 2.0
